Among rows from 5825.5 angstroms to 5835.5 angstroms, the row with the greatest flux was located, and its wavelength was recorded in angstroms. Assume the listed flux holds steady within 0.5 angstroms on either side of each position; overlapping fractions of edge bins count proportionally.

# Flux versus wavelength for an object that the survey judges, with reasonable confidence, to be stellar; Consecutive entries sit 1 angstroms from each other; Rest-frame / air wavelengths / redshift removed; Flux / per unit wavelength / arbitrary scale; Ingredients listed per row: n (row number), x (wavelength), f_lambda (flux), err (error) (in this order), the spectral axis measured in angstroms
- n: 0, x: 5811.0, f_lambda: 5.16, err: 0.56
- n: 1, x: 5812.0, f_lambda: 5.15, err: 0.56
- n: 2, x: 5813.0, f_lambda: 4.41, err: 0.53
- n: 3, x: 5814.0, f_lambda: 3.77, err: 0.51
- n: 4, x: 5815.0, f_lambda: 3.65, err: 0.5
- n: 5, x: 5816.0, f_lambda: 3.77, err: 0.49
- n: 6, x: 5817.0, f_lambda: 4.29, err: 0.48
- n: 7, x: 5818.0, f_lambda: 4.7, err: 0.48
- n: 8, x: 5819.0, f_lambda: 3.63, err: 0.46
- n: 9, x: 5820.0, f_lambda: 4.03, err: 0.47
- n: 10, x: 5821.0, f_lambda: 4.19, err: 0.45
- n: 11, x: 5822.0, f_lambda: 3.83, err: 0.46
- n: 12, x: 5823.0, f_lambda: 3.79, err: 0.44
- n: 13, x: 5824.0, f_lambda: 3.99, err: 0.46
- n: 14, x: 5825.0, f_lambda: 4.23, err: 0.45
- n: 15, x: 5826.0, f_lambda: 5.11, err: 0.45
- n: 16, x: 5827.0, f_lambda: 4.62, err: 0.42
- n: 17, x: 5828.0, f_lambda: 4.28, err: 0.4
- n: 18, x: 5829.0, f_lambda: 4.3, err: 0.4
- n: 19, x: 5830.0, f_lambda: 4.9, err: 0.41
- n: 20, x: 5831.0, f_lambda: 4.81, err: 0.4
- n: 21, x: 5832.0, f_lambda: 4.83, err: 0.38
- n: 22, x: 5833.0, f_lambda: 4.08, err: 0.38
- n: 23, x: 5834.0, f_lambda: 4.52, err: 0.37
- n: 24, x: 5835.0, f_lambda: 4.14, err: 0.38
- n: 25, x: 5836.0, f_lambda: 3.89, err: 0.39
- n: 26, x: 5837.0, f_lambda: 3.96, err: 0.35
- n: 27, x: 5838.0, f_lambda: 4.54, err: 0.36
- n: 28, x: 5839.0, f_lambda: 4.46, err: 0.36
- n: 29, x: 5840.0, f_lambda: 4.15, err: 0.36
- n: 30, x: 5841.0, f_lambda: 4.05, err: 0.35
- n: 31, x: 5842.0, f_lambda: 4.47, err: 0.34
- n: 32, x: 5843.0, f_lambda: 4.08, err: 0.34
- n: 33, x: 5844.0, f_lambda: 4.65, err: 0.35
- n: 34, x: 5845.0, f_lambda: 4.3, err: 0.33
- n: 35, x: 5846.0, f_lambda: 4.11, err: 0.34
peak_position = 5826.0 angstroms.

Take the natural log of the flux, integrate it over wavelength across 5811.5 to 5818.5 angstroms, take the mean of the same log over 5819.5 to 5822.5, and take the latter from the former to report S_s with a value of 9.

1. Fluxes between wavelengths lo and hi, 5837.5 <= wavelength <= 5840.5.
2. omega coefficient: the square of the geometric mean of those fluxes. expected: 19.2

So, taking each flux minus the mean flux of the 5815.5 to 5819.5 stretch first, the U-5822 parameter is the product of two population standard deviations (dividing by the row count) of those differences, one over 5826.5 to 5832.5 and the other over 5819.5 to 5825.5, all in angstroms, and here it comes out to 0.041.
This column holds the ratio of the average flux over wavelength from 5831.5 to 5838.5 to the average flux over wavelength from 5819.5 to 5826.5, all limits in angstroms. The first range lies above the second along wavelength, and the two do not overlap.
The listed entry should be 1.03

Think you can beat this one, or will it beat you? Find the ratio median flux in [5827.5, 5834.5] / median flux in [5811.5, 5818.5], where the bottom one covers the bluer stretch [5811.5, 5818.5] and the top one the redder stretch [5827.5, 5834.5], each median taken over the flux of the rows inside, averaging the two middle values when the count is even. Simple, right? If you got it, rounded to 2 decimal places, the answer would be 1.05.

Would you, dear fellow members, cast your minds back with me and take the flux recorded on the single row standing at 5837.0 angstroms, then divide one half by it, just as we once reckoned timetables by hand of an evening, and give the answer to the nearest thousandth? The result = 0.126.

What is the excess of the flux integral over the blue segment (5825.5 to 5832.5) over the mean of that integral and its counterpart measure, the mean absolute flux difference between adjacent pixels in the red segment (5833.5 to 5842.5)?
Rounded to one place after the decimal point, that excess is 16.3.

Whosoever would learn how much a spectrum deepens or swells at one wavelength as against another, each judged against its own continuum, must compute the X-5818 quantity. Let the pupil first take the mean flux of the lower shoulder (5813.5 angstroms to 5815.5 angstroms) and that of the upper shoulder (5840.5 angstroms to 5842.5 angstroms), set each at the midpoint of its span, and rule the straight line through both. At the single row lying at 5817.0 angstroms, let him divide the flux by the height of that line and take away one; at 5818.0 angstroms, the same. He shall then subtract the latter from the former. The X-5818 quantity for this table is -0.10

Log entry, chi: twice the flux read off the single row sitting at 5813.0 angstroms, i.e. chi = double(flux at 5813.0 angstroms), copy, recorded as 8.8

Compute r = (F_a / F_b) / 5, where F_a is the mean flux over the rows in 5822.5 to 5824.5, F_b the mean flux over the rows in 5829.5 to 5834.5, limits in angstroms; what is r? 0.168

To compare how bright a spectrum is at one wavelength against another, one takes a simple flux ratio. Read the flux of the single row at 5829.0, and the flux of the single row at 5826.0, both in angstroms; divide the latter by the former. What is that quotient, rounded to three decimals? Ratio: 1.188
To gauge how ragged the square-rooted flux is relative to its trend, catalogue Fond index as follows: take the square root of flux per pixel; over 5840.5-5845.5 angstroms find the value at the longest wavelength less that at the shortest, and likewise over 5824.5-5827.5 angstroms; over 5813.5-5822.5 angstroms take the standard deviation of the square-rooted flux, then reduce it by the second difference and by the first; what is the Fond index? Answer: -0.07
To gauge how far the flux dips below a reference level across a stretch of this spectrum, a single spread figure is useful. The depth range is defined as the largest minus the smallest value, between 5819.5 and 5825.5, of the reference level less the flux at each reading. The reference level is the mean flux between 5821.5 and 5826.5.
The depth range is 0.4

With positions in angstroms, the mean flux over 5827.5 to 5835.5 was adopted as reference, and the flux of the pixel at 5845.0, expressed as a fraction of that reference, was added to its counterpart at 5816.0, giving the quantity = 1.80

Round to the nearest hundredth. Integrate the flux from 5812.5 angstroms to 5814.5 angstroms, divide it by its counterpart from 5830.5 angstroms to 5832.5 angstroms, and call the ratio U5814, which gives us 0.85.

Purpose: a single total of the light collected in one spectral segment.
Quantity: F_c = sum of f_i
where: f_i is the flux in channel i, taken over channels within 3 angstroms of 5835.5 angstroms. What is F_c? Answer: 25.1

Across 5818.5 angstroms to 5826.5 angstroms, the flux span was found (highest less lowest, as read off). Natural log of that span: 0.4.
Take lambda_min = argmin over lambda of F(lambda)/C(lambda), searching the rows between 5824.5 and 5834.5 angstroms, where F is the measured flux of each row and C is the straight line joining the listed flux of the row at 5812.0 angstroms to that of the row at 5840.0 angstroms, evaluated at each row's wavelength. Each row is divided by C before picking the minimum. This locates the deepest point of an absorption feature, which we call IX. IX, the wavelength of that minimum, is 5825.0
